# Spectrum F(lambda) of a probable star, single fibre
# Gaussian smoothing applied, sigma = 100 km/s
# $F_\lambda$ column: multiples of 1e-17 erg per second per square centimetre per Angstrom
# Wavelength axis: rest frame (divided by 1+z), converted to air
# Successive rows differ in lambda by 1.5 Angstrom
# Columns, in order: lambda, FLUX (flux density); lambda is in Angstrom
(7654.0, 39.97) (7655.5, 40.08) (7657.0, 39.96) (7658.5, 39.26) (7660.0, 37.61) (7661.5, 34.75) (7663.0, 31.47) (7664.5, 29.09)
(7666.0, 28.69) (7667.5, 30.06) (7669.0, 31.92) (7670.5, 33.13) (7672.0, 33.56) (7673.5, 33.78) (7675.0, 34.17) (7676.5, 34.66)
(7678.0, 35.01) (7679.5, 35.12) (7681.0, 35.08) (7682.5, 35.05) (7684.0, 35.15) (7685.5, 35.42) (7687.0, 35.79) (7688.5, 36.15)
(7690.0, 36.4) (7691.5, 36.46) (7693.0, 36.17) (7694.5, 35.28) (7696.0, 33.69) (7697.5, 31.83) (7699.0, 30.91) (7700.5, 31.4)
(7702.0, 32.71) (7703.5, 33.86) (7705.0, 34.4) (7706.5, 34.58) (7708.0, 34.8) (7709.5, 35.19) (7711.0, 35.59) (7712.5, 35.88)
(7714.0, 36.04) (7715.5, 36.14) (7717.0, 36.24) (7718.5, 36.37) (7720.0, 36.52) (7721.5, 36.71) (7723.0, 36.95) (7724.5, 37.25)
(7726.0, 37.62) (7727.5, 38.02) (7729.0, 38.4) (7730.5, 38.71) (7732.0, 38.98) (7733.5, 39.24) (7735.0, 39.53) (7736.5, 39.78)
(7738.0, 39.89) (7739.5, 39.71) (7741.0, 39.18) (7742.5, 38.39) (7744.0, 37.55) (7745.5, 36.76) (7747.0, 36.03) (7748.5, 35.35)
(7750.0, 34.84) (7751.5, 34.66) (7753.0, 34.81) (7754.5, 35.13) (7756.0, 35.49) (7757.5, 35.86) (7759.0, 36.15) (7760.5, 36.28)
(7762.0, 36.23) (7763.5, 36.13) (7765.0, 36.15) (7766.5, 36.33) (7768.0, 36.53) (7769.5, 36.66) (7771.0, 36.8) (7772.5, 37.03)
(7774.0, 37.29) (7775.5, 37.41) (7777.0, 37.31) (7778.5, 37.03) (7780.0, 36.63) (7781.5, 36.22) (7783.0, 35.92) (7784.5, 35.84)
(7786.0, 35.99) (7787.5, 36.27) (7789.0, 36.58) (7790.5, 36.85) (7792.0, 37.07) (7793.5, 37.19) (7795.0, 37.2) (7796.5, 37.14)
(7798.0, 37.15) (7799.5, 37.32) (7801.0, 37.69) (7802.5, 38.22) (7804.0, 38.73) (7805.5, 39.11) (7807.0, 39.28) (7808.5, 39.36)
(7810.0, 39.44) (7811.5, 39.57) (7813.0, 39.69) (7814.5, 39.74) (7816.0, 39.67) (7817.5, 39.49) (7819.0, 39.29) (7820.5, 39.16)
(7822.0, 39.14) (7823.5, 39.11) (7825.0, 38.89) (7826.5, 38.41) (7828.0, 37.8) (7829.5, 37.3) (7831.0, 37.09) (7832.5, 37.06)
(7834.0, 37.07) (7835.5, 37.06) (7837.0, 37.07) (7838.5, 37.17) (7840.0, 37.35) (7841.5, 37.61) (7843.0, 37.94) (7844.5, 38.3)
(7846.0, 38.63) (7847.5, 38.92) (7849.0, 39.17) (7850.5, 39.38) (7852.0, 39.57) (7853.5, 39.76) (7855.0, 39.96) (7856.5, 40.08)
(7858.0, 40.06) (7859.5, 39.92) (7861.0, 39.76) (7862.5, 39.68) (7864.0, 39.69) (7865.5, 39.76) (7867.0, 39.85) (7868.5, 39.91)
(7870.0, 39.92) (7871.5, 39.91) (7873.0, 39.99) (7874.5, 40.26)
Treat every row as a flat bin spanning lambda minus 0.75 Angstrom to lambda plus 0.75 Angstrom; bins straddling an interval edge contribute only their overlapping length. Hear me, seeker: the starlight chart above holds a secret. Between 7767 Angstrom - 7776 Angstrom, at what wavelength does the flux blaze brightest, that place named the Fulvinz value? 7775.5 Angstrom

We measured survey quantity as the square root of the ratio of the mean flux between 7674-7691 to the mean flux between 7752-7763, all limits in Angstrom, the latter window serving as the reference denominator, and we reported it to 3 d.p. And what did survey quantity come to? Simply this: 0.994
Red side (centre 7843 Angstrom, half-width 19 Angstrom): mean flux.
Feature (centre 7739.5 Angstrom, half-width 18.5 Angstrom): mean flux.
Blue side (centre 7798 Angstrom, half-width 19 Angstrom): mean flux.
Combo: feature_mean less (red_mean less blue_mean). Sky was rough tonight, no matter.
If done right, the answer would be 36.7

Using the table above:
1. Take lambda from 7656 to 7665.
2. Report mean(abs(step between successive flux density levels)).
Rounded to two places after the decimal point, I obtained 2.17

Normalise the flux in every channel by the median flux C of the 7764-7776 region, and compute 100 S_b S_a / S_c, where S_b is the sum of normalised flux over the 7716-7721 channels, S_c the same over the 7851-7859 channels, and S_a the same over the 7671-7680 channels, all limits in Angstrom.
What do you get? 307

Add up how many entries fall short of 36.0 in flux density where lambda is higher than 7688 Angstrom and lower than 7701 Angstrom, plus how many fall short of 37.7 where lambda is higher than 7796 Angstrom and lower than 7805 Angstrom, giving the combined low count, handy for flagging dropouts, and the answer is 9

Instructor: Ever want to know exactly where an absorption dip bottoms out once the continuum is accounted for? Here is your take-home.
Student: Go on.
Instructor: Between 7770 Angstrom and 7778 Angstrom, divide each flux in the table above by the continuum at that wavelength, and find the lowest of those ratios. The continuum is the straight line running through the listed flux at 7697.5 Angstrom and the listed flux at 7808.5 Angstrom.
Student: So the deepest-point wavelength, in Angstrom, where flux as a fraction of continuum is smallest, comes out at 7771.0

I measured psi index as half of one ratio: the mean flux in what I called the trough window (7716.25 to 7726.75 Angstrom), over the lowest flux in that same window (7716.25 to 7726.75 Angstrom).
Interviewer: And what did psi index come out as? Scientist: 0.508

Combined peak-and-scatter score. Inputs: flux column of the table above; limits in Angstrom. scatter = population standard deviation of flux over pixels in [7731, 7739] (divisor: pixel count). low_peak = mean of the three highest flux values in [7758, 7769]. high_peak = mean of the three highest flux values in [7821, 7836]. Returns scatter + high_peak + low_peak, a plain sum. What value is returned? 76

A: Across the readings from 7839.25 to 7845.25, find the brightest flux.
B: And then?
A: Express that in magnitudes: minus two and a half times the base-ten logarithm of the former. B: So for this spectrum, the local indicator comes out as -3.96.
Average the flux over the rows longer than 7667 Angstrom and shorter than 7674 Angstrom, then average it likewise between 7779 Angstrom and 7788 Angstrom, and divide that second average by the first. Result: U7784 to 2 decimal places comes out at 1.11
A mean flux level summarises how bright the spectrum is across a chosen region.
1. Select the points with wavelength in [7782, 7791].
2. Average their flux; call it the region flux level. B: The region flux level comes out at 36.2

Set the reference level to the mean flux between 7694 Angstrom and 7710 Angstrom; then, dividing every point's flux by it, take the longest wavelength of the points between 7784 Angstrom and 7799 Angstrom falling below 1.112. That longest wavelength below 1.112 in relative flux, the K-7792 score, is 7798.0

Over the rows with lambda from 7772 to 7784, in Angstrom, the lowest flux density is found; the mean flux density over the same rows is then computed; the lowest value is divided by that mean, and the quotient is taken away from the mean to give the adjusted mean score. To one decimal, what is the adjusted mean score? 35.9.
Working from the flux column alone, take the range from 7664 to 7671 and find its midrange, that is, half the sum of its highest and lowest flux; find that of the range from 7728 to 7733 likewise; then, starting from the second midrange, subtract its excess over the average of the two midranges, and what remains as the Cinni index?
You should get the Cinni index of 34.8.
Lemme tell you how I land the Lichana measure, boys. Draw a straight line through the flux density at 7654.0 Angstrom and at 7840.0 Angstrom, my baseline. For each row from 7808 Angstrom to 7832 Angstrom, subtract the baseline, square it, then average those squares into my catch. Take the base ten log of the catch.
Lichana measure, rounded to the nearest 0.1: 0.4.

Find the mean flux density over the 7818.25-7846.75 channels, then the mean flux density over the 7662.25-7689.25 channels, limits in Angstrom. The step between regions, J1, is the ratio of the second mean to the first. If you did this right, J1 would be 0.88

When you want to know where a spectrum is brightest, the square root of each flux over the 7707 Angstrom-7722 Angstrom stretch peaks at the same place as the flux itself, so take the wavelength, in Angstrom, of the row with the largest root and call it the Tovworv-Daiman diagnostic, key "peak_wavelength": 7721.5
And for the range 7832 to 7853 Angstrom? 7852.0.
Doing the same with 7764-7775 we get 7774.0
